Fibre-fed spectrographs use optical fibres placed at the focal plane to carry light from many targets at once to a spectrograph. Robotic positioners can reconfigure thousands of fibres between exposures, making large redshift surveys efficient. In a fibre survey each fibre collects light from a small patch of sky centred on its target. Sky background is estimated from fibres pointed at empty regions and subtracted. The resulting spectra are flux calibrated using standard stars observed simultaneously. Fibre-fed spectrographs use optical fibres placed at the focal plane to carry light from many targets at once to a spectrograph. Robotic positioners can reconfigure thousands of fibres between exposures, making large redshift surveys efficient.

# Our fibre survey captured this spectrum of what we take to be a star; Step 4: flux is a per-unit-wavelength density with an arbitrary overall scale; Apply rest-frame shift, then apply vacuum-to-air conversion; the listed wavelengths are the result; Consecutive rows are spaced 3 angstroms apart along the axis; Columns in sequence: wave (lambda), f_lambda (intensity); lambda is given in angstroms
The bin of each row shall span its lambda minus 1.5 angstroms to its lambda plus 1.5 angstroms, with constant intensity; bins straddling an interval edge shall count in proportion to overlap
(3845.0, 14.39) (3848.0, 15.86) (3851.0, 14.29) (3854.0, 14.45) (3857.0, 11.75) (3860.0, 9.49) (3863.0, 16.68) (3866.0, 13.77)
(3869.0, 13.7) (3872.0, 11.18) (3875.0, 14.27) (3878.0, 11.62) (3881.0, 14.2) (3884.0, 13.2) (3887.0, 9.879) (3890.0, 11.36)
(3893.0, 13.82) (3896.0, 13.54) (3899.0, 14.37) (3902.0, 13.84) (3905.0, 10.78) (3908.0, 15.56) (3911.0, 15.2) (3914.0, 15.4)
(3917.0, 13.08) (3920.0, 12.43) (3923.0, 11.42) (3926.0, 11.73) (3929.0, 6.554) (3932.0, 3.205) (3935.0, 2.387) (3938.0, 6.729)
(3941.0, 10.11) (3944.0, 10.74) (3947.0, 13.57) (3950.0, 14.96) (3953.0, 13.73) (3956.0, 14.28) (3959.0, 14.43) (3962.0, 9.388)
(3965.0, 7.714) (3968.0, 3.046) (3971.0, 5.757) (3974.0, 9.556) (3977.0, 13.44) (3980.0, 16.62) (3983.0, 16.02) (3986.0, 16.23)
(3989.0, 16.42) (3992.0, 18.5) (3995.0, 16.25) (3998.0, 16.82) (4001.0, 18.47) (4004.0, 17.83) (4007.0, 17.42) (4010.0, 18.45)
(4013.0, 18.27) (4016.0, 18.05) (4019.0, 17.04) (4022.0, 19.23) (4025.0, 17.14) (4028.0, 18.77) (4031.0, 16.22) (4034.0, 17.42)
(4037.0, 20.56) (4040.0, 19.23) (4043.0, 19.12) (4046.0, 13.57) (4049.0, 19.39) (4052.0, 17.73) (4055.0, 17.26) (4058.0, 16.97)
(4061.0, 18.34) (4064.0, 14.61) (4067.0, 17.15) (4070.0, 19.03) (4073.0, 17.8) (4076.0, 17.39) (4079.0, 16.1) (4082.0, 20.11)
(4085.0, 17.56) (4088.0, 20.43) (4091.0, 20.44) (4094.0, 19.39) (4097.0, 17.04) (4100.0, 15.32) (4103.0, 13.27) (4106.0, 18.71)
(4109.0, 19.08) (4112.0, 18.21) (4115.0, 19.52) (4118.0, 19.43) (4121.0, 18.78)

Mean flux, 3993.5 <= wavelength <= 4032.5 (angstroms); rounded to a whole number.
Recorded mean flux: 18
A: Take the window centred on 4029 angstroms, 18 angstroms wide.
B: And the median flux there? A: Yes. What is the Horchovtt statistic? 18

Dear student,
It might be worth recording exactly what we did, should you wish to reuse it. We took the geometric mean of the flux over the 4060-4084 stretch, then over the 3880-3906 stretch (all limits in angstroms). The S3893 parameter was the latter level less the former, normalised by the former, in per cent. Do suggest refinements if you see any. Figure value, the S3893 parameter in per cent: -28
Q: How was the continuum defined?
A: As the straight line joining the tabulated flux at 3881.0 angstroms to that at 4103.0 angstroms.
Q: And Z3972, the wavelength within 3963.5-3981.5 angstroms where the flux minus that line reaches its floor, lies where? 3968.0 angstroms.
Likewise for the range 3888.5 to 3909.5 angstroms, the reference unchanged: 3905.0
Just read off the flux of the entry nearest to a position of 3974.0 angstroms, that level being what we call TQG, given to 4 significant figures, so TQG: 9.556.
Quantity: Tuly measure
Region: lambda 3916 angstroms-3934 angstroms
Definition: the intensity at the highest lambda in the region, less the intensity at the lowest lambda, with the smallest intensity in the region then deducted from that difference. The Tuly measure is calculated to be -13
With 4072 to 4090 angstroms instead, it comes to -13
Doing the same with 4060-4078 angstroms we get -16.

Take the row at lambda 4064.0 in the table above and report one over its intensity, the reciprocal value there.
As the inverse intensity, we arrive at 0.068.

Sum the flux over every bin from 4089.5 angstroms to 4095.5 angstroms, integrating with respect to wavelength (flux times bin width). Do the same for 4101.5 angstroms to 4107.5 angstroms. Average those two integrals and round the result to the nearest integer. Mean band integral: 108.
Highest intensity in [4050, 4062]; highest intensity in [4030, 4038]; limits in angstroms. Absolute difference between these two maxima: 2.2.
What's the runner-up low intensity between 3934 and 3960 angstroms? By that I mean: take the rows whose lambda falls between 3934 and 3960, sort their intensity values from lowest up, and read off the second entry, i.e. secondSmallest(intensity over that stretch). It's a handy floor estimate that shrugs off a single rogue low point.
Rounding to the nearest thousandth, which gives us 6.729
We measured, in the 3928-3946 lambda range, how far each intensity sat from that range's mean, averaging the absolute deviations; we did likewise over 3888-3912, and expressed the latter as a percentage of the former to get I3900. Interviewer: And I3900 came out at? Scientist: 49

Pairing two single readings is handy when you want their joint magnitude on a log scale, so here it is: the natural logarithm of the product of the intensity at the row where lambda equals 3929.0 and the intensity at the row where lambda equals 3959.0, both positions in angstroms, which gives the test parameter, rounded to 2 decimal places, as 4.55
